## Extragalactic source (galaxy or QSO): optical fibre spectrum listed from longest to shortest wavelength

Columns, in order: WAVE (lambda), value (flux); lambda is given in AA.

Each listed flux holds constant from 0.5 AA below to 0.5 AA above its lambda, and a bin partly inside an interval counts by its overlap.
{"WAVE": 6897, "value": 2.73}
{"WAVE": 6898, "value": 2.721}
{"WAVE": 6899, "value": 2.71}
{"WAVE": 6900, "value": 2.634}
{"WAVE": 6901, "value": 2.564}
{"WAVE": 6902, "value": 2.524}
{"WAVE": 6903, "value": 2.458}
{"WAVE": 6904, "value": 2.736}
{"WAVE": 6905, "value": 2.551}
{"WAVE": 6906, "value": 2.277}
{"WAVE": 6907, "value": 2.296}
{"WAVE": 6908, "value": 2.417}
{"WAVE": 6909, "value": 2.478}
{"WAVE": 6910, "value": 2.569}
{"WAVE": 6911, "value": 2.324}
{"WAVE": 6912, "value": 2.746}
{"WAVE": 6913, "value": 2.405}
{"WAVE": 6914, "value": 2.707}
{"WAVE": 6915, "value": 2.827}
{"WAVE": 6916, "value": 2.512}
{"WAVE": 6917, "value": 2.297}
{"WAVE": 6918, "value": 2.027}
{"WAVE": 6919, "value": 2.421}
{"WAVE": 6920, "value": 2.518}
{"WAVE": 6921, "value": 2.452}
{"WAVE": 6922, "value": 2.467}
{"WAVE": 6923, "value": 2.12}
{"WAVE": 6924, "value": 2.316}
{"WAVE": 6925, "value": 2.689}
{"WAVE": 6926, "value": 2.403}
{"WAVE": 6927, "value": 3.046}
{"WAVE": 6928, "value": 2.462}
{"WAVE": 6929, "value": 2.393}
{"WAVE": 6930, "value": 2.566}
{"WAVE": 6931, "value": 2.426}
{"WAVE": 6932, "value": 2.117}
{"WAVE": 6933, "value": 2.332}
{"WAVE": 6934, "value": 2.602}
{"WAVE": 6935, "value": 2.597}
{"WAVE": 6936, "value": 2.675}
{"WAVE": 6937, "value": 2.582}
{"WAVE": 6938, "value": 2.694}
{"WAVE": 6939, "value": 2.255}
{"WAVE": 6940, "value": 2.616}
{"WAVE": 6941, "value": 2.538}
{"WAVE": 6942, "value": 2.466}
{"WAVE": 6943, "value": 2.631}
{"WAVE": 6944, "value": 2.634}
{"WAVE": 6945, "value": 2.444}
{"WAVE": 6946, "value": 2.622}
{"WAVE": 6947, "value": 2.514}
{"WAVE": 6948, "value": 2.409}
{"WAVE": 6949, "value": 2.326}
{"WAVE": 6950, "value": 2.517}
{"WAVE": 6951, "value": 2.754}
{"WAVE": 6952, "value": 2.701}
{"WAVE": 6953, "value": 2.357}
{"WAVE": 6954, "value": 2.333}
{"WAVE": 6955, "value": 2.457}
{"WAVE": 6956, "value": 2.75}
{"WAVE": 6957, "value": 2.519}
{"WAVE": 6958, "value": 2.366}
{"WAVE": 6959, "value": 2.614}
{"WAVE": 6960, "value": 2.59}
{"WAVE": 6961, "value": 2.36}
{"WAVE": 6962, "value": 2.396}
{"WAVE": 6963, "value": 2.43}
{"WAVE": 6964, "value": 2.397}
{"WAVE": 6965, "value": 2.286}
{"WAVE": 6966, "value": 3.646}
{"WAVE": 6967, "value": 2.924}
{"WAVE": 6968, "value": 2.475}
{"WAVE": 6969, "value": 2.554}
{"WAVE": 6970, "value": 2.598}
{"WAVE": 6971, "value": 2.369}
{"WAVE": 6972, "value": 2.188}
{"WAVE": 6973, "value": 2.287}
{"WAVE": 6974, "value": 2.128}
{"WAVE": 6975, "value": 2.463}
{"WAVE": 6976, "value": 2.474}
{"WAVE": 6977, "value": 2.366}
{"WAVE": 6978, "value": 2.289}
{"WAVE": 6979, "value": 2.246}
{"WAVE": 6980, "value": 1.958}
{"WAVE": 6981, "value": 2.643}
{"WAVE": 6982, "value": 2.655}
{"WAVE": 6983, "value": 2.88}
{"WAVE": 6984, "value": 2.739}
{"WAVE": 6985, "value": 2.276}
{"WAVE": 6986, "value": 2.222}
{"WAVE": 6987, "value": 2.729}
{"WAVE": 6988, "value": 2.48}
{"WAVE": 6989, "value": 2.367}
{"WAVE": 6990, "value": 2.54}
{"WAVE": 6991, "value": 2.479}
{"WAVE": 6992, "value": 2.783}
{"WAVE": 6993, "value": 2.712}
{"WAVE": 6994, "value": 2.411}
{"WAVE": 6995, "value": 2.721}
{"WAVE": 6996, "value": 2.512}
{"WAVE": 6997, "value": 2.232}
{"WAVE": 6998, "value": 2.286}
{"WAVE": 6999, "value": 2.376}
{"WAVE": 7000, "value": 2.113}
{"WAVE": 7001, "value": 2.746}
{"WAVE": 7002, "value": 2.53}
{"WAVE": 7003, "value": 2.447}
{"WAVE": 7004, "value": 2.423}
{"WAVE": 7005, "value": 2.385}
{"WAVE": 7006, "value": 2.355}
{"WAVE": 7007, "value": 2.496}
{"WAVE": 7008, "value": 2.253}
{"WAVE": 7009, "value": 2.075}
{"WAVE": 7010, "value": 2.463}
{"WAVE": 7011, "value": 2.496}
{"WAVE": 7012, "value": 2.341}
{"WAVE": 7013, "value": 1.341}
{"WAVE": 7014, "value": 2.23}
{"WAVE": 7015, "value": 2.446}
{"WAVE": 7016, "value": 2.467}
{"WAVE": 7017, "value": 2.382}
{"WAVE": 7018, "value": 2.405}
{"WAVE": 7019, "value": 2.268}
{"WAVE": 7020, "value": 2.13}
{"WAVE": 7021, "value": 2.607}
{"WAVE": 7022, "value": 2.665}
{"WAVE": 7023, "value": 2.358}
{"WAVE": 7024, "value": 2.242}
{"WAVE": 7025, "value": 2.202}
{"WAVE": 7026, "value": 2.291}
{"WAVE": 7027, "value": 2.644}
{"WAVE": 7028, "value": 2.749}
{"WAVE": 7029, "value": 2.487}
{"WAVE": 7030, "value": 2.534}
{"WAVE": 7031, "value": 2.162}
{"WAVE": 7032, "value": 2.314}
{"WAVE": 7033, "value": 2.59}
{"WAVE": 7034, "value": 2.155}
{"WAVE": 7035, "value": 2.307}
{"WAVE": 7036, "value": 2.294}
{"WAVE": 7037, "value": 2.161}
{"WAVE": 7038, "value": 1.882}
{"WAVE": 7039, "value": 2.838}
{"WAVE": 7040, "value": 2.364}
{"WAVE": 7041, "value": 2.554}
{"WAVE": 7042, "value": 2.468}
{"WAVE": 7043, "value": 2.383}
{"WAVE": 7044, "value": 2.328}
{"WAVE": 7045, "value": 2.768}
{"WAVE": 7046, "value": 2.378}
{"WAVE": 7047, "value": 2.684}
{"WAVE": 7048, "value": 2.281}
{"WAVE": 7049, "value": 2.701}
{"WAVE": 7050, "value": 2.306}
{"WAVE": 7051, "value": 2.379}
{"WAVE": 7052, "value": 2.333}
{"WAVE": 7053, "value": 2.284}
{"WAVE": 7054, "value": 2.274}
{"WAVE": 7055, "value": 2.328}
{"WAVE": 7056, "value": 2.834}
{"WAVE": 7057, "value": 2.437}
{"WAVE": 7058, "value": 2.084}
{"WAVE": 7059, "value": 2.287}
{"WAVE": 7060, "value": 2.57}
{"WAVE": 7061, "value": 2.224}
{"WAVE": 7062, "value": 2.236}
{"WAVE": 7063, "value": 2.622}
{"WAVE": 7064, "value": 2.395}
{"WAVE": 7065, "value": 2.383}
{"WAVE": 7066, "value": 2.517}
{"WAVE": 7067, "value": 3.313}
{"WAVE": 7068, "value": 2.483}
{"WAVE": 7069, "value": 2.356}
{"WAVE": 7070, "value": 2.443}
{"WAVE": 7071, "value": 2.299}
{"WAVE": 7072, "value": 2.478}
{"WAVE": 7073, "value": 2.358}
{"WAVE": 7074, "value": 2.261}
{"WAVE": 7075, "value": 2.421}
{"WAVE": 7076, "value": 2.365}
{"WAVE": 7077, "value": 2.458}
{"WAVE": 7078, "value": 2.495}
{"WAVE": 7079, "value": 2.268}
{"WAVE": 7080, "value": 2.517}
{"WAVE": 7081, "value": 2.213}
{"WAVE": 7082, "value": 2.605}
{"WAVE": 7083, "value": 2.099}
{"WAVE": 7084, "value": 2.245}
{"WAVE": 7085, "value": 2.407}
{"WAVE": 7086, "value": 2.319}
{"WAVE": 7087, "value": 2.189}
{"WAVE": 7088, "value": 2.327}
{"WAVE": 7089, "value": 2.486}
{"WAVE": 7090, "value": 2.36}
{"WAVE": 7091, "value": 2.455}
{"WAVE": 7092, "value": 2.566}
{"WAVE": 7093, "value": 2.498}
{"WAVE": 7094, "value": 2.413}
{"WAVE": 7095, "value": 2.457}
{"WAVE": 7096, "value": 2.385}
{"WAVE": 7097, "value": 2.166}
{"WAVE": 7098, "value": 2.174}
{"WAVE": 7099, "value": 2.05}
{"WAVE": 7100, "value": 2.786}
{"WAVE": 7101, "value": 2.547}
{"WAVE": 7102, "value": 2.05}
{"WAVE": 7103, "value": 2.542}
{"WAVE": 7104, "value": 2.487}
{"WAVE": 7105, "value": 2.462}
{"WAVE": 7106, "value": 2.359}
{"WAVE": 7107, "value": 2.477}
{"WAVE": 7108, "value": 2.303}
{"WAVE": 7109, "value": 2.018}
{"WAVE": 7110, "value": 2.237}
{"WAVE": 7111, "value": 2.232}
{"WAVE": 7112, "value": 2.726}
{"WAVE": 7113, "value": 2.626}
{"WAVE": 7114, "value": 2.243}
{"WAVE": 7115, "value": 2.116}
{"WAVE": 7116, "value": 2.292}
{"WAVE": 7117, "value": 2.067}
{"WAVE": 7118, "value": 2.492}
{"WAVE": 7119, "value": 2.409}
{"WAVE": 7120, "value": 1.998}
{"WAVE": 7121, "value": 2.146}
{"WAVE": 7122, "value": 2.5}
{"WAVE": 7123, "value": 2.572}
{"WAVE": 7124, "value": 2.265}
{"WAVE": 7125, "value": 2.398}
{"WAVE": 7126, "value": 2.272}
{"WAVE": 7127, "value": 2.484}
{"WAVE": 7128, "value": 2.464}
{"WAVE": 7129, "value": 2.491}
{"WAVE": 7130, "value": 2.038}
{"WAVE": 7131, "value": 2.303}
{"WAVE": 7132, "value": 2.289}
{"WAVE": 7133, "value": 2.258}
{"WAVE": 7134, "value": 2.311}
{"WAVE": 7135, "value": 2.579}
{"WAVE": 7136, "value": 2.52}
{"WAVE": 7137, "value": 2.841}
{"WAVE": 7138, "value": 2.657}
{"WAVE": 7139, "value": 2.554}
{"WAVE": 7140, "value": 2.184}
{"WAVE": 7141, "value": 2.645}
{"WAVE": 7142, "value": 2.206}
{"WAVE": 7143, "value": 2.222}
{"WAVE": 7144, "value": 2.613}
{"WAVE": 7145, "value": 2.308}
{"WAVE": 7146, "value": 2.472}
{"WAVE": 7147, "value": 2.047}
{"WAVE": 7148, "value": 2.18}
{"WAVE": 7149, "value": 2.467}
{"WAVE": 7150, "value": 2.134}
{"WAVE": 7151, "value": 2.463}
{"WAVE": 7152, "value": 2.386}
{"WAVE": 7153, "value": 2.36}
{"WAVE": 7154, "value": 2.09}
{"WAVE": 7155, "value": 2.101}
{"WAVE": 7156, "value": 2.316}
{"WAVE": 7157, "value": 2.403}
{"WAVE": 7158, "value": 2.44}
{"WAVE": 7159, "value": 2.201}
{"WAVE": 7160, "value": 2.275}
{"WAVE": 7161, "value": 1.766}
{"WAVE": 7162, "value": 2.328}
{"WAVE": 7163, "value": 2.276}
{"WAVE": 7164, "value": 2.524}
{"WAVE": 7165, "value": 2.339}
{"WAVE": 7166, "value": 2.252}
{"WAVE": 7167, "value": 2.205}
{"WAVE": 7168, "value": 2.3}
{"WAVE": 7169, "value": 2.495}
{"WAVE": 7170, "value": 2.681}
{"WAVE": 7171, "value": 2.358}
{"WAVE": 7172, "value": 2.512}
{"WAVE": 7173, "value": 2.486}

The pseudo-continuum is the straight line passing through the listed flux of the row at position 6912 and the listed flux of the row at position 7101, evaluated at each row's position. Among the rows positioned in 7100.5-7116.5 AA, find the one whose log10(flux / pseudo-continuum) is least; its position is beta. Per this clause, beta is 7109 AA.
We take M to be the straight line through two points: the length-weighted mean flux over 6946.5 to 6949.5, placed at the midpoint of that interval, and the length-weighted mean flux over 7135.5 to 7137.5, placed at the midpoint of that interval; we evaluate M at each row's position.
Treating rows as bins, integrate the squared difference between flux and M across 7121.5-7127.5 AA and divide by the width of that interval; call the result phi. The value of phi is 0.08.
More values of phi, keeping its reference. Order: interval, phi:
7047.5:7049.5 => 0.05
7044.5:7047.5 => 0.03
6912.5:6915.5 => 0.11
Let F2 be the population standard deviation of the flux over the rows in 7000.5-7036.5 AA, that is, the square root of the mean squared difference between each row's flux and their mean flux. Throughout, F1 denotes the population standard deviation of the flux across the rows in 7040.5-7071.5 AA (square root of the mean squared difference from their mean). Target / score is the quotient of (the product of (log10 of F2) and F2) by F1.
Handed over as -0.6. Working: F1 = 0.23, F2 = 0.24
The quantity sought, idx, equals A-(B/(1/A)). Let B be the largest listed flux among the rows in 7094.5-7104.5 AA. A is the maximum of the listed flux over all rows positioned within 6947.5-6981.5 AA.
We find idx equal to -6.5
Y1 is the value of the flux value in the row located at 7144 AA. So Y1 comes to 2.613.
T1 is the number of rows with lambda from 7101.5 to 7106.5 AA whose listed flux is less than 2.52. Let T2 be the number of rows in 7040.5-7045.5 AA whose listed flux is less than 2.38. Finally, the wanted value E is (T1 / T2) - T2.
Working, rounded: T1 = 4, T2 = 1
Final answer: 3.0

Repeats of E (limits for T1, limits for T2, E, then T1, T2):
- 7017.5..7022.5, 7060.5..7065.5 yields -0.5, 3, 2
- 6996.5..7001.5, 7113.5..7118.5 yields -3.0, 4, 4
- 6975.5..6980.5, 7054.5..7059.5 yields -1.3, 5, 3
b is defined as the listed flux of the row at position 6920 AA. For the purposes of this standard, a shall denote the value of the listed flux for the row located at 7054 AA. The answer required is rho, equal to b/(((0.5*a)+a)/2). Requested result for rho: 1.5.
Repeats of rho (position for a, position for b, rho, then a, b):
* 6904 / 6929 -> 1.2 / 2.736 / 2.393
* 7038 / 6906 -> 1.6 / 1.882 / 2.277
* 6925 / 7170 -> 1.3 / 2.689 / 2.681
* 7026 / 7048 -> 1.3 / 2.291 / 2.281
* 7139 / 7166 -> 1.2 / 2.554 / 2.252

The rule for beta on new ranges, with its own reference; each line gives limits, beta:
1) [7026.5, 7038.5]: 7038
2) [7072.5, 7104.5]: 7099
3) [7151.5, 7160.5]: 7154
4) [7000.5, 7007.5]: 7006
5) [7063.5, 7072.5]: 7071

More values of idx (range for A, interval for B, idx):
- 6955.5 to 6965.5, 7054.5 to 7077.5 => -6.4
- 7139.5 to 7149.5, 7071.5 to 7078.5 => -4.0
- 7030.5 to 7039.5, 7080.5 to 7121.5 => -5.1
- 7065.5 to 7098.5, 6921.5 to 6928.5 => -6.8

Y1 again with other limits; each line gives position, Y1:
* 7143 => 2.222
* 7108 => 2.303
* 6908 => 2.417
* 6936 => 2.675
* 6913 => 2.405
